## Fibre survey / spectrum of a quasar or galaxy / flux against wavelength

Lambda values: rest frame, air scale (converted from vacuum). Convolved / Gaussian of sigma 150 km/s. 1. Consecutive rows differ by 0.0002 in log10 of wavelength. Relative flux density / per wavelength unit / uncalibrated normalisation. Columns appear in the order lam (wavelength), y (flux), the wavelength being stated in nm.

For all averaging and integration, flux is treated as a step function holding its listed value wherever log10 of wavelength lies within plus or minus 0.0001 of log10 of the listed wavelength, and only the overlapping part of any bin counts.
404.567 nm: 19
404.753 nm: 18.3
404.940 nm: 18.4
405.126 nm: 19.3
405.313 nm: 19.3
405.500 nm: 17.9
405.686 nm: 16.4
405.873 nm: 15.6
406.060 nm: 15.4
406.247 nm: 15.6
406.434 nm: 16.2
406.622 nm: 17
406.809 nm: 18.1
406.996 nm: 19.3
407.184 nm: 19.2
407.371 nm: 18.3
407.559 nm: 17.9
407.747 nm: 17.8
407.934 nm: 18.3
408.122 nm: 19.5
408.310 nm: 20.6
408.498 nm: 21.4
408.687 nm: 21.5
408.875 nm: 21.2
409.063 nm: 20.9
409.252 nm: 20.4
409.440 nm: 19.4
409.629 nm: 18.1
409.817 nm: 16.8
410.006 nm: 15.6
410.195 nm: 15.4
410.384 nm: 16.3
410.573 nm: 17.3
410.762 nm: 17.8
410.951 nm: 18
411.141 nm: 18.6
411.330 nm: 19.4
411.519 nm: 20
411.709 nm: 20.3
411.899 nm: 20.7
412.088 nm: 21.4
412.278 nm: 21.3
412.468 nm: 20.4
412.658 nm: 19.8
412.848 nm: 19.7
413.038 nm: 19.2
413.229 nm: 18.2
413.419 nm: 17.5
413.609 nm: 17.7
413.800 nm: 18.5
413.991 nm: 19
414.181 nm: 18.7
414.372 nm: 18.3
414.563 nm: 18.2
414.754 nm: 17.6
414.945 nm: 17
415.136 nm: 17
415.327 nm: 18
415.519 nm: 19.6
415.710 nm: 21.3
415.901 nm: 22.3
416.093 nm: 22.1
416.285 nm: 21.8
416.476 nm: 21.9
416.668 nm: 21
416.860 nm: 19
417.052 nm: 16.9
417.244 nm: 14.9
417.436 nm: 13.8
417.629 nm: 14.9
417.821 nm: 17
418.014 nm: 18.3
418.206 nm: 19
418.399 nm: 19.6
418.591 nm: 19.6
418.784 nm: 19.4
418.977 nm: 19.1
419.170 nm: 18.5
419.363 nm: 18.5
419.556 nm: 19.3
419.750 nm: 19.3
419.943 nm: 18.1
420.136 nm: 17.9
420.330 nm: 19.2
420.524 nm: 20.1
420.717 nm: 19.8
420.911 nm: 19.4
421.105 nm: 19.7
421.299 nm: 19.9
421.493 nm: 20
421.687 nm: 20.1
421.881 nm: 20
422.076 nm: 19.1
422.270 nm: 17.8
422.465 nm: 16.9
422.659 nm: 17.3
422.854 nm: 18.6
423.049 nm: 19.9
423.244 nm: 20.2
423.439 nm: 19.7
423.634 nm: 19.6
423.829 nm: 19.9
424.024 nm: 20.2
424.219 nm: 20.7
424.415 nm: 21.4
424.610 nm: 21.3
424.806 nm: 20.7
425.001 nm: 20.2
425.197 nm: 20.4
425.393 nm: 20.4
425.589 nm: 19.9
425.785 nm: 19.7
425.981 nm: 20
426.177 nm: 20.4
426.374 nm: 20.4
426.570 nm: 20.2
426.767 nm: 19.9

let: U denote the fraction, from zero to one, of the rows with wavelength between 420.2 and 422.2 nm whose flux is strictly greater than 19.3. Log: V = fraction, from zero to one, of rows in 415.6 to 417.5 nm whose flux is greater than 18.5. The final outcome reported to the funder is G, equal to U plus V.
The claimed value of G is 1.50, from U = 0.80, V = 0.7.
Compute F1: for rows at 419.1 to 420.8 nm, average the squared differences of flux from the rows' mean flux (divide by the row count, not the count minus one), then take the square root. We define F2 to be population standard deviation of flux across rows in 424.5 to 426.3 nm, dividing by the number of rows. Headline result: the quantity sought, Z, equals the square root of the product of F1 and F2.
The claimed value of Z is 0.56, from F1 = 0.7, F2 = 0.4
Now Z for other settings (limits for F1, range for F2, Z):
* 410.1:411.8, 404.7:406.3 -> 1.53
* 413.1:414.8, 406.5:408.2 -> 0.61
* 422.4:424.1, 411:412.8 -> 1.00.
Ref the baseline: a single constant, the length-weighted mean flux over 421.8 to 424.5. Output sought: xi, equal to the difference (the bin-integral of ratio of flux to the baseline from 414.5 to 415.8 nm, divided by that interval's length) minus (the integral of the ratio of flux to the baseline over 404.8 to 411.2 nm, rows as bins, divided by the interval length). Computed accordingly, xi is 0.01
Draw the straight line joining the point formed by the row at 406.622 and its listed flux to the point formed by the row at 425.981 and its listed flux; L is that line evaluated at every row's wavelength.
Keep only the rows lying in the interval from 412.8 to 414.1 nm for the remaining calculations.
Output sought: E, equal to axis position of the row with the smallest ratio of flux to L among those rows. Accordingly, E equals 413.419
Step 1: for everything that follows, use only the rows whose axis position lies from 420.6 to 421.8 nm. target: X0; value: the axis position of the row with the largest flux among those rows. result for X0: 421.687 nm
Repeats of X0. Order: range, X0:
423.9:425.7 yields 424.415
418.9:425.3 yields 424.415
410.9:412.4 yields 412.088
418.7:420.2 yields 418.784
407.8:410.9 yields 408.687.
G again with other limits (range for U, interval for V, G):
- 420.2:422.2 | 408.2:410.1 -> 1.50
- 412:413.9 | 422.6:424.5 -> 1.40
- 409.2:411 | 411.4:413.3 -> 1.10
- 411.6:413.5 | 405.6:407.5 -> 0.90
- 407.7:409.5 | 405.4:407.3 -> 1.00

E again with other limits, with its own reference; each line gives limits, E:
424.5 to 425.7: 425.589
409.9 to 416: 410.195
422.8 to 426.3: 422.854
